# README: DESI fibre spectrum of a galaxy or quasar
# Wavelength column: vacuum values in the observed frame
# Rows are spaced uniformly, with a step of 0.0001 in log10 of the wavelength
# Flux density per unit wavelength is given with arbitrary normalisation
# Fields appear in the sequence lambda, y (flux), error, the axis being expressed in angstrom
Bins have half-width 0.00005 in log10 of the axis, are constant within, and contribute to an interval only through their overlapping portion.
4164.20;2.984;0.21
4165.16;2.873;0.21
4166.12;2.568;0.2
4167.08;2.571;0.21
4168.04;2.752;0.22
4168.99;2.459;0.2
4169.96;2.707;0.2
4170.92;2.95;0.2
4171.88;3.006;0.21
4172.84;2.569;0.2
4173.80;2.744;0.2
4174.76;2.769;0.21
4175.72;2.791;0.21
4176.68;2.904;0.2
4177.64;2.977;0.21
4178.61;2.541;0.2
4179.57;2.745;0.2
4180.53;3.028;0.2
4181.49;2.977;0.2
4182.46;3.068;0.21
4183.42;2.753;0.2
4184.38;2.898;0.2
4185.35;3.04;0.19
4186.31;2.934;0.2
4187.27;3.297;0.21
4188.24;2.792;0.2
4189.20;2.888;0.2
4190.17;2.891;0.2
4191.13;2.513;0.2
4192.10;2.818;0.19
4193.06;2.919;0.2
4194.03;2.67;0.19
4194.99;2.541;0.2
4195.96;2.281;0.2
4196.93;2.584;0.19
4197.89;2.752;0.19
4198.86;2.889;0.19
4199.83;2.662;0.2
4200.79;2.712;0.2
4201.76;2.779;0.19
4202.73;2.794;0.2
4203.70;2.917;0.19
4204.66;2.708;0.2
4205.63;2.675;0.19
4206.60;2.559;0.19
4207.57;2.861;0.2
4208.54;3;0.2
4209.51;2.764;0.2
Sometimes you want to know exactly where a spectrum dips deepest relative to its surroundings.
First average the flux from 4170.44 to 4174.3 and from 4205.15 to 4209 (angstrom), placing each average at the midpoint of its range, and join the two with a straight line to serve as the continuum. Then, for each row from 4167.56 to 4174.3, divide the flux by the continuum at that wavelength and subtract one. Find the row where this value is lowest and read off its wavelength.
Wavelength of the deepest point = 4168.99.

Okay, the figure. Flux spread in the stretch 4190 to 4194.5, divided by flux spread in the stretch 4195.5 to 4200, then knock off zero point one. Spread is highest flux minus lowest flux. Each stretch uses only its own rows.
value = 0.6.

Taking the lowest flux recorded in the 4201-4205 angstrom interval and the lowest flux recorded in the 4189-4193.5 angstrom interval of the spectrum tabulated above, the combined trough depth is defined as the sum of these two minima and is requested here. 5.22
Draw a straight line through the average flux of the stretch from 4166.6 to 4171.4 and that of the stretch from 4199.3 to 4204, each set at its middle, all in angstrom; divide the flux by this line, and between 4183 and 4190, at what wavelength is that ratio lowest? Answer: 4183.42 angstrom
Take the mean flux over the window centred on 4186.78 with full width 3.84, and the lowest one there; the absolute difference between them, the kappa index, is 0.22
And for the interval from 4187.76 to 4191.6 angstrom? 0.26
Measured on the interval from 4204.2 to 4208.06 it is 0.14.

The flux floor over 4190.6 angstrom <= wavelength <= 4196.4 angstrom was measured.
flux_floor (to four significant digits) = 2.281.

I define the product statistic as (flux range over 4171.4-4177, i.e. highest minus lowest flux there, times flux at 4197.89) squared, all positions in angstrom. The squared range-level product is 1.4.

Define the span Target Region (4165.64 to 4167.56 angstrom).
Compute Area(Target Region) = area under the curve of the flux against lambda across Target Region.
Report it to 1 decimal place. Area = 4.9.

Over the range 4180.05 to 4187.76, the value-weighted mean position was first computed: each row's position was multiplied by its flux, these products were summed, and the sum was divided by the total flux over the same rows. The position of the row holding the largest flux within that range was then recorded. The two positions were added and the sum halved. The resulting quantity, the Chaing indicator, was 4185.6 angstrom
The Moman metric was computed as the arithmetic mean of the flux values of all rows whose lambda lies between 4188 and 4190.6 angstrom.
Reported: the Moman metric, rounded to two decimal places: 2.86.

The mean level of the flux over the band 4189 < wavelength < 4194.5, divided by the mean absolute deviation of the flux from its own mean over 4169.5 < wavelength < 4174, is 19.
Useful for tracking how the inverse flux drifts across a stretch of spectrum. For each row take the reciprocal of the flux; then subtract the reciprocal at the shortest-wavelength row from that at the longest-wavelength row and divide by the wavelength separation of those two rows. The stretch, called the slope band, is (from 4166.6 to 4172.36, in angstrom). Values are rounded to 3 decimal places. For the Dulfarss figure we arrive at -0.012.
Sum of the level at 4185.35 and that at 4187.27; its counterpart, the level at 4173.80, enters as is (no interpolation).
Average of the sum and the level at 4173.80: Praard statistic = 4.5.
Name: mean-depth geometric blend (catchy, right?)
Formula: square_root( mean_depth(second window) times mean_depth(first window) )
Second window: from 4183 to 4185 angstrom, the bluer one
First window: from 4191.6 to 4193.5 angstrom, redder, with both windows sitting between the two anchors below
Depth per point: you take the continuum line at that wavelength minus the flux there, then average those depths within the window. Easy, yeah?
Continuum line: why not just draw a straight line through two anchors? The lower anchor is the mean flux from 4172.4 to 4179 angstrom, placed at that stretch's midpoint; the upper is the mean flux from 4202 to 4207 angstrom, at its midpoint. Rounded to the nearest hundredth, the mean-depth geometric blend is 0.10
